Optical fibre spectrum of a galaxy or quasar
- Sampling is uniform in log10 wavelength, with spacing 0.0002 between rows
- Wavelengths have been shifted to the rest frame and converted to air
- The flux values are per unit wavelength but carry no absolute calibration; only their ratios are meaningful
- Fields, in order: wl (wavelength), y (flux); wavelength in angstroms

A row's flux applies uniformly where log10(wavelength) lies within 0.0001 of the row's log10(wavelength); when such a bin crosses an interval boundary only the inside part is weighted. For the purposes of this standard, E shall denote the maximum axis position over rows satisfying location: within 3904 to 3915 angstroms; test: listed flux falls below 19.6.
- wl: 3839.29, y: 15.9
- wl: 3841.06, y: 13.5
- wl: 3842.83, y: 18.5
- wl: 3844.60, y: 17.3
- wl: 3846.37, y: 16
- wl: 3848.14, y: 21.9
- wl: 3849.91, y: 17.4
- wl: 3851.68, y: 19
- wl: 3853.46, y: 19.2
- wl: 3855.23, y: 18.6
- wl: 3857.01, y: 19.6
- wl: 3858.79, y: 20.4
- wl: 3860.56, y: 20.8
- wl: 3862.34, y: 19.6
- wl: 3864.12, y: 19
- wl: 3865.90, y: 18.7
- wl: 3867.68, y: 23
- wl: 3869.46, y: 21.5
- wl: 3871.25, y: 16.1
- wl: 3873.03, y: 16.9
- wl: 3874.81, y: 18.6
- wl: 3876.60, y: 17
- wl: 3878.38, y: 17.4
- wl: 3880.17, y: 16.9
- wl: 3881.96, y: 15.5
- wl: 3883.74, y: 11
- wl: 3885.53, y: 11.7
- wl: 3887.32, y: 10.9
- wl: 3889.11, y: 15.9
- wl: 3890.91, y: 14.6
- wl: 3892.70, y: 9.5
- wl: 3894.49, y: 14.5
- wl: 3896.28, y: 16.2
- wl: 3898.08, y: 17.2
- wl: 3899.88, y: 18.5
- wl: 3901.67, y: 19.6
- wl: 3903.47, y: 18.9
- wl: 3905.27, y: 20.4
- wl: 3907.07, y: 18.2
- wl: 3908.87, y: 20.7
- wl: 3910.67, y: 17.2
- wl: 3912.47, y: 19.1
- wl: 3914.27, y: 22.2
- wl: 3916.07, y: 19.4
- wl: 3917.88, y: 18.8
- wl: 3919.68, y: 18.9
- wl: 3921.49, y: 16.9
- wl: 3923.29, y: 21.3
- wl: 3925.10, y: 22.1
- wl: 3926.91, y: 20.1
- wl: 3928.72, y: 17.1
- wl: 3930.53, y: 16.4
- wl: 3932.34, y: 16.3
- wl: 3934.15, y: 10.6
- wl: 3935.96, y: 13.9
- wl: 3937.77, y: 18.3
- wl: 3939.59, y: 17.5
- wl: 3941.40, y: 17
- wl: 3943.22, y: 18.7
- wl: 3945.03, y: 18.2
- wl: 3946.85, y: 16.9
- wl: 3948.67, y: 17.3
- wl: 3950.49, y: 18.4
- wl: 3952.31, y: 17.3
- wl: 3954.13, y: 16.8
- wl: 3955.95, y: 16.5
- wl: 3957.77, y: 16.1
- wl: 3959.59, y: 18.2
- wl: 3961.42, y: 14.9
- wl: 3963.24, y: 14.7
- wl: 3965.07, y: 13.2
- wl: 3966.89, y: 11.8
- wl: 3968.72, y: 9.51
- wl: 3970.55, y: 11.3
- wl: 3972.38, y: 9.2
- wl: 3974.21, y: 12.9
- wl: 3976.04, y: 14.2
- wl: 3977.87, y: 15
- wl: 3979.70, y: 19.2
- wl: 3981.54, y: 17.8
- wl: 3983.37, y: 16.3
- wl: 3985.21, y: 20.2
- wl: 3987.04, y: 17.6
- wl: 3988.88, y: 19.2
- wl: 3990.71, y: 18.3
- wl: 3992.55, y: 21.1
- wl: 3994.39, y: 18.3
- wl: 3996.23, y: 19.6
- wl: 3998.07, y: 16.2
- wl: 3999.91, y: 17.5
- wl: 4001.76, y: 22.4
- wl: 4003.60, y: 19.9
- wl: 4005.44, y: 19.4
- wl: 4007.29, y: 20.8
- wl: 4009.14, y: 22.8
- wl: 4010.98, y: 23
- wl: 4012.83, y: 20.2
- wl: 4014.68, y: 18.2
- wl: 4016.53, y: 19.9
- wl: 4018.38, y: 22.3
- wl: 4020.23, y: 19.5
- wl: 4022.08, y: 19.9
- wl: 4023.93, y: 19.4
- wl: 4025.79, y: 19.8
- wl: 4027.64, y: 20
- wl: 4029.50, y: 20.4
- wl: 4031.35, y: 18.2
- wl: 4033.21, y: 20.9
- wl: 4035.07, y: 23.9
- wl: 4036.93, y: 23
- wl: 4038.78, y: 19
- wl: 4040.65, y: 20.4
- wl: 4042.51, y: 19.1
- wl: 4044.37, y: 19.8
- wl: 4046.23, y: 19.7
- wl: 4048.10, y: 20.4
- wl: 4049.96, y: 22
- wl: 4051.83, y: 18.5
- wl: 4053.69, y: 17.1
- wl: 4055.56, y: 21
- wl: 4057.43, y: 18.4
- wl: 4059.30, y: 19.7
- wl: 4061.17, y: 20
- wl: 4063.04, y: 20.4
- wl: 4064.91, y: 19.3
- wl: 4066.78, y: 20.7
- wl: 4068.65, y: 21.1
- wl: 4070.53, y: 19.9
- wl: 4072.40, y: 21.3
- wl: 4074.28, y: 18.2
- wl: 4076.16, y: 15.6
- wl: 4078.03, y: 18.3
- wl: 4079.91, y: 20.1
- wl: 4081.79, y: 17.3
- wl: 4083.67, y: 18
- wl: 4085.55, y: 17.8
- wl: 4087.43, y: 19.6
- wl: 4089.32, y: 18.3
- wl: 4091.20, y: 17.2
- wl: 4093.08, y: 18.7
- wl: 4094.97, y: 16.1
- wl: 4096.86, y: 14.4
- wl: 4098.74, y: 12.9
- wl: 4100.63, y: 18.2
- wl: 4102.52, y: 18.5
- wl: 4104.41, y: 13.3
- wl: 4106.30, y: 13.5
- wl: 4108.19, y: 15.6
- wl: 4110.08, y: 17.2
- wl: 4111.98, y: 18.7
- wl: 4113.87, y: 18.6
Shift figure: 3912.47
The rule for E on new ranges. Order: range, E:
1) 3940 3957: 3955.95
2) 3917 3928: 3921.49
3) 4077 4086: 4085.55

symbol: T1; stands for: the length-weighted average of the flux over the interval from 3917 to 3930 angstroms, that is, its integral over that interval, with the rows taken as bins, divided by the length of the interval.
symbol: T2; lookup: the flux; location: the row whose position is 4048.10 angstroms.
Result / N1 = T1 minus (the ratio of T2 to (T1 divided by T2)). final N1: -2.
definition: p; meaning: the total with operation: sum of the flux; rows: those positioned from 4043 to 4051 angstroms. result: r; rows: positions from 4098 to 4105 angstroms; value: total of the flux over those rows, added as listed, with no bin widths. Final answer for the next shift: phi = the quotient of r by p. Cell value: 0.77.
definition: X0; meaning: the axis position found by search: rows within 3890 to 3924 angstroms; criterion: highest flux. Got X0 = 3914.27 angstroms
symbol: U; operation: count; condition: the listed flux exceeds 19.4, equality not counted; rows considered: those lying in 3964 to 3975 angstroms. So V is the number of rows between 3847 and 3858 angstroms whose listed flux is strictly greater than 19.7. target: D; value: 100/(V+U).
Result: 100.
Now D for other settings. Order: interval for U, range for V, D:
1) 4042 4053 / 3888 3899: 25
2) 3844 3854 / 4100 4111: 100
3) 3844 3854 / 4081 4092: 100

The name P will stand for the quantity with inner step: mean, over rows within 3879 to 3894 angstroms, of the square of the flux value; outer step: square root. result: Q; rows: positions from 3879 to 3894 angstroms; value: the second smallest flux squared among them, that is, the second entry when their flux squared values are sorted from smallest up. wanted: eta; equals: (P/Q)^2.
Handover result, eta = 0.0129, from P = 13.5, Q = 119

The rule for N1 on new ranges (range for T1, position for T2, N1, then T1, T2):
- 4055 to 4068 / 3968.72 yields 15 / 19.9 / 9.51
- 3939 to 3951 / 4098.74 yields 8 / 17.7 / 12.9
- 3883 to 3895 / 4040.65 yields -21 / 12.5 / 20.4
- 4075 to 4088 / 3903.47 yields -2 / 18.1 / 18.9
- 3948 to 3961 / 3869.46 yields -10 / 17.1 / 21.5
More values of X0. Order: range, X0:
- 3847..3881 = 3867.68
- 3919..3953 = 3925.10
